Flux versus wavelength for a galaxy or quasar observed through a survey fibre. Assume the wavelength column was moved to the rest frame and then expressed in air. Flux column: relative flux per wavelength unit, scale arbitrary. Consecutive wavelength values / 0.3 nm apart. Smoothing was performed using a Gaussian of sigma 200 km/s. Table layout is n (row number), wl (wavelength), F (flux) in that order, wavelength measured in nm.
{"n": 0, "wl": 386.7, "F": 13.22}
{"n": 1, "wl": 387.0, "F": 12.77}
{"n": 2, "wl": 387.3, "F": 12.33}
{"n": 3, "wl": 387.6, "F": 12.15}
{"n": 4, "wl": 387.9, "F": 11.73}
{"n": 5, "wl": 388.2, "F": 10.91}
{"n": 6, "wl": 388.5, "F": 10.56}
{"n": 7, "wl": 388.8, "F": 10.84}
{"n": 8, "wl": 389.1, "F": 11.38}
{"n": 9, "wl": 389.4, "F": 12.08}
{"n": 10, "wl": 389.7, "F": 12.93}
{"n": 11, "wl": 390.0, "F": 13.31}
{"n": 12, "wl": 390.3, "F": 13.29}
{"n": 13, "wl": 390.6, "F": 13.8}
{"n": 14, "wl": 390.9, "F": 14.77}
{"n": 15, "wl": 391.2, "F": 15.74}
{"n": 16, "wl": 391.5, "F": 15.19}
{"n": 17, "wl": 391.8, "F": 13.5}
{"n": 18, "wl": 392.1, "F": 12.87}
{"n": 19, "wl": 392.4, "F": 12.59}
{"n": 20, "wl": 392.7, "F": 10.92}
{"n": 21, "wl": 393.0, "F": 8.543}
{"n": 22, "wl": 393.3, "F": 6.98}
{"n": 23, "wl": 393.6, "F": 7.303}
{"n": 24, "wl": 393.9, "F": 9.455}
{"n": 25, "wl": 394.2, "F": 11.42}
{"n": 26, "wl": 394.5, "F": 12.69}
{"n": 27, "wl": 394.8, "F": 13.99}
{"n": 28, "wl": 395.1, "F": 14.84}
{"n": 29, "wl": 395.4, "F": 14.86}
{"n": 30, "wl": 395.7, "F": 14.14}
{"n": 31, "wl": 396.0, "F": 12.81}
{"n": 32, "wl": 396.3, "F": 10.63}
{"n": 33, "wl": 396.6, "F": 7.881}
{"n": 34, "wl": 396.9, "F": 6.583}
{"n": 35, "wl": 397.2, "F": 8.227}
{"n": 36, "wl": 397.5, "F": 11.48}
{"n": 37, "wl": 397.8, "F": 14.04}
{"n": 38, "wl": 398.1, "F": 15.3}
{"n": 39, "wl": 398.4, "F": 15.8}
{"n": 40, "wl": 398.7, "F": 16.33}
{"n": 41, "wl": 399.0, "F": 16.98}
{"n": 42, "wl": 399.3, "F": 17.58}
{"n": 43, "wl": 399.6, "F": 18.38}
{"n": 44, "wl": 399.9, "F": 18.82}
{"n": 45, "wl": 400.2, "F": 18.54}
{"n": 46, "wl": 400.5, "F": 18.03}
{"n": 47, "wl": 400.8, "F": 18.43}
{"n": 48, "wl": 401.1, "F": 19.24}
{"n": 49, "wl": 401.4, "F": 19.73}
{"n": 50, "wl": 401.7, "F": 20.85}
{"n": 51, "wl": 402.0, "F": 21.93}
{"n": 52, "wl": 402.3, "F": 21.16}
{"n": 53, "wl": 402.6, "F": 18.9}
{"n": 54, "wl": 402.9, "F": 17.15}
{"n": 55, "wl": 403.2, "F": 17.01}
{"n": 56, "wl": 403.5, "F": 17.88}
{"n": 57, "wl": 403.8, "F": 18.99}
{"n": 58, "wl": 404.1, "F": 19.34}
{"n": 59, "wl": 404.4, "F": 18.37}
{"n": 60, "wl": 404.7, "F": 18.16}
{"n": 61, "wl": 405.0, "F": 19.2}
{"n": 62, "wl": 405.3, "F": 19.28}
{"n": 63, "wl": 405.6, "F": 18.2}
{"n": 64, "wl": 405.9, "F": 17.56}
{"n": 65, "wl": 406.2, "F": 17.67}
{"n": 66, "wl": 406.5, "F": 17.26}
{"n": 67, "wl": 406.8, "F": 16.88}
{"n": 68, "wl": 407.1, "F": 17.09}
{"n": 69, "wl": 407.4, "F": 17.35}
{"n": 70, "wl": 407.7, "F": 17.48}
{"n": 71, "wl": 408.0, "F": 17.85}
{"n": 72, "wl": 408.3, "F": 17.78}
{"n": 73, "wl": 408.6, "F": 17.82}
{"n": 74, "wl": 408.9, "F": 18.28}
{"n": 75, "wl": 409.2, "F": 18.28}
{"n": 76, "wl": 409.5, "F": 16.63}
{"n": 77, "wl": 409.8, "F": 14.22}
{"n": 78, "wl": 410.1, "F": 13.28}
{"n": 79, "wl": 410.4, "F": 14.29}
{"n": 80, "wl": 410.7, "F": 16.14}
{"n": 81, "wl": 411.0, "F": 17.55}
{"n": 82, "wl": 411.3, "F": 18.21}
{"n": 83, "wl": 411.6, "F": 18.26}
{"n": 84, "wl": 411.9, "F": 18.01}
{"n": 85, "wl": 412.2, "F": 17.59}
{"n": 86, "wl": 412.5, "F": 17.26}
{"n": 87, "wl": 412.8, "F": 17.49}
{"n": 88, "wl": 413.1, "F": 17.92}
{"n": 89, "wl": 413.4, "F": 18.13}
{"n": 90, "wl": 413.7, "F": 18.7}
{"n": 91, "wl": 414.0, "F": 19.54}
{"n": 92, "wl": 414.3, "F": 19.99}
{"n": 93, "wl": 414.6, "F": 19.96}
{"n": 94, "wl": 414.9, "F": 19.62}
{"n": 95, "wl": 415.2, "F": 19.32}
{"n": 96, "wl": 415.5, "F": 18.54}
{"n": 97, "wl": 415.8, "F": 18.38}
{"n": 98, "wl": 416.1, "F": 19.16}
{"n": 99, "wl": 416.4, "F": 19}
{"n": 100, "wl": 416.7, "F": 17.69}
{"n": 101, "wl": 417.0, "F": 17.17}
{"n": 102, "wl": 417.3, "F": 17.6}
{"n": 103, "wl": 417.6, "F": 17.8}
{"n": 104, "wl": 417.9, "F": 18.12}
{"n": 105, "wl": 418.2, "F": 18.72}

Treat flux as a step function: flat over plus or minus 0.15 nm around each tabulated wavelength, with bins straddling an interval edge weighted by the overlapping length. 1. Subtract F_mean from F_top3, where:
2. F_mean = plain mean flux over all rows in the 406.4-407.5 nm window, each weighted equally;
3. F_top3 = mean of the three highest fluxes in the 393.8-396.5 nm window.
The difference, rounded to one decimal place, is -2.5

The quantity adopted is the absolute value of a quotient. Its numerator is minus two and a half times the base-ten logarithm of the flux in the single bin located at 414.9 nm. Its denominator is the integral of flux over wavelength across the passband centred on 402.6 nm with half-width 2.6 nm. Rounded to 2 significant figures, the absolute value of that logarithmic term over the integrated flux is 0.033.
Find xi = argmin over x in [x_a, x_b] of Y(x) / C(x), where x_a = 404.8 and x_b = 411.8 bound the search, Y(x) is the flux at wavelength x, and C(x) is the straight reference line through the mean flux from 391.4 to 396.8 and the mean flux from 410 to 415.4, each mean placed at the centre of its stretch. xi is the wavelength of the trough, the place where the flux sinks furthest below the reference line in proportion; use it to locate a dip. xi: 410.1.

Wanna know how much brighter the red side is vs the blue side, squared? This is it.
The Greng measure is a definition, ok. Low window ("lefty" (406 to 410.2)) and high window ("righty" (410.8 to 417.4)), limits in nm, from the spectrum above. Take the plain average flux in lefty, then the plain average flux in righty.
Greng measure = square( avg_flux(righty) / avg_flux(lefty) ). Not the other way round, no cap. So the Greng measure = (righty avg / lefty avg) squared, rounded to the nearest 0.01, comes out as 1.17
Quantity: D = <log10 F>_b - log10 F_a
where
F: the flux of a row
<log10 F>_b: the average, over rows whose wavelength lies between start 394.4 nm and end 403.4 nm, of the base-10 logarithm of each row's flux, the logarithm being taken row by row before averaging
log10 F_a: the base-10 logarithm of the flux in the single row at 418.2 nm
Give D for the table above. -0.09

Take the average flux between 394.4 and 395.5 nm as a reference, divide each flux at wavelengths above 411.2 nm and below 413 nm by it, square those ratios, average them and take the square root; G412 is 1.26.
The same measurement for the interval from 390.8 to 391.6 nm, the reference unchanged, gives 1.08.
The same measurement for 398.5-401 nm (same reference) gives 1.27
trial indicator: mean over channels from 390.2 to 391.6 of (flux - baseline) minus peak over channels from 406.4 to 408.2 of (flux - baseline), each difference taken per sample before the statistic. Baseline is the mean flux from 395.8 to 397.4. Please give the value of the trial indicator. -3.3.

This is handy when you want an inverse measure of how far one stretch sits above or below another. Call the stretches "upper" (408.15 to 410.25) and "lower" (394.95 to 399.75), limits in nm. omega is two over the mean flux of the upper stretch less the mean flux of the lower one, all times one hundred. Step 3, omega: 64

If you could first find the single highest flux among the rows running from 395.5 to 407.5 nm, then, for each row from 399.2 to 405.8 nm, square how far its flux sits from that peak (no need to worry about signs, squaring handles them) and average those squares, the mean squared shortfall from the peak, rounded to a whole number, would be 11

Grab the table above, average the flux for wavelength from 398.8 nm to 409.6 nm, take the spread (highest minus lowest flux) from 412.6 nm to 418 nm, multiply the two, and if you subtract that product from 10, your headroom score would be -42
